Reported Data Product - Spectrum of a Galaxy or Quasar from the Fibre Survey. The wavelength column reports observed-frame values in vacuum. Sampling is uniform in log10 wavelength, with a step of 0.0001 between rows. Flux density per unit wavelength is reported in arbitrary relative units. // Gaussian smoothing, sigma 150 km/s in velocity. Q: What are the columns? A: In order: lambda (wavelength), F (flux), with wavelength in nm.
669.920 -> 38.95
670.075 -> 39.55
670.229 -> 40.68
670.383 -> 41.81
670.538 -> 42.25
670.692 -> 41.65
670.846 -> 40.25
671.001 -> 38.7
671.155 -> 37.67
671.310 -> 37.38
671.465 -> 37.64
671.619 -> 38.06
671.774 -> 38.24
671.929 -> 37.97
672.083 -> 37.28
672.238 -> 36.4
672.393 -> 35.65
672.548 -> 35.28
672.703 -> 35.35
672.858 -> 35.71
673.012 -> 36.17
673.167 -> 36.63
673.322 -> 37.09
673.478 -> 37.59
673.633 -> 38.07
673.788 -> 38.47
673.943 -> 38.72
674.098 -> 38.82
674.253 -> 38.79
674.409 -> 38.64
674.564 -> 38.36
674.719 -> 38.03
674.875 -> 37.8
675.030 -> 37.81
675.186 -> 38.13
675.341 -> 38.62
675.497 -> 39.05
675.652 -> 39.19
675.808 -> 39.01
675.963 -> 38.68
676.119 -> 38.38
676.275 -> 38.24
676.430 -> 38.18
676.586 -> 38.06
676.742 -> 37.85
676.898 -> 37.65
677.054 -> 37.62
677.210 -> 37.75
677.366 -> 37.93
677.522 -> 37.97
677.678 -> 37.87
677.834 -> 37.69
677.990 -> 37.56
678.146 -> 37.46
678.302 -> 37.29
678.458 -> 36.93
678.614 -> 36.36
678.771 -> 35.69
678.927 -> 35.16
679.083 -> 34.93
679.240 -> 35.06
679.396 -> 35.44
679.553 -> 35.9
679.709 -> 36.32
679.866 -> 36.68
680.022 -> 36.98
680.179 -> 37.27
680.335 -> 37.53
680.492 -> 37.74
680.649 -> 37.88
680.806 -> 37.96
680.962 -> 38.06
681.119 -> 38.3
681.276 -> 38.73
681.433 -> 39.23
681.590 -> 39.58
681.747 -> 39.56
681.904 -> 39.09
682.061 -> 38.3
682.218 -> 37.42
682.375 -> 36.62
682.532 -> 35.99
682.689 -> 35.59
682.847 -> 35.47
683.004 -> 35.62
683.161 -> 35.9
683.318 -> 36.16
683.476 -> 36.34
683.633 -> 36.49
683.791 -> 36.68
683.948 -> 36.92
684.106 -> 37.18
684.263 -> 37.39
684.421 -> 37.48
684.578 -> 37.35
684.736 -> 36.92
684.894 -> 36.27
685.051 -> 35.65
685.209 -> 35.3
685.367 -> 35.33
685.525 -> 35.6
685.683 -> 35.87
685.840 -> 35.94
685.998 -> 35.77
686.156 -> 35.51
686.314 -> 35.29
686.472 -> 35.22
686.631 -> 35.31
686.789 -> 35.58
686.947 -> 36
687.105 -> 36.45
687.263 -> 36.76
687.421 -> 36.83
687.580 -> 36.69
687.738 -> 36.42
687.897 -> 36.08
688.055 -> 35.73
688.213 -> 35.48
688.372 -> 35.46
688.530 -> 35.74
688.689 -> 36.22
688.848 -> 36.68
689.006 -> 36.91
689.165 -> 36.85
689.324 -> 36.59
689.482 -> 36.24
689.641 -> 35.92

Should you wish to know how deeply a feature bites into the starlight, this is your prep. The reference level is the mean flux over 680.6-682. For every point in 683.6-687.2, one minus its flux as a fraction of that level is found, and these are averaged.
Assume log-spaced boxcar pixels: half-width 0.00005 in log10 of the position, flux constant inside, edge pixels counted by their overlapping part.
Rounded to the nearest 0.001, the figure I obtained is 0.066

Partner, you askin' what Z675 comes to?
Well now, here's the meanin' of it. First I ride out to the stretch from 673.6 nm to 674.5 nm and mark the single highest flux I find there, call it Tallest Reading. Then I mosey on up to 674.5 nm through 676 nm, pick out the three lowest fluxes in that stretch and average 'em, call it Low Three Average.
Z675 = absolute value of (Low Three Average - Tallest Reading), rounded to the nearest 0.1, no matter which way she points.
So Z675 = 0.9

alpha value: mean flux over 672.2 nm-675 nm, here 37.3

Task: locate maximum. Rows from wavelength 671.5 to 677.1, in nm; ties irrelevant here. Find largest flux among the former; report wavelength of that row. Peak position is 675.652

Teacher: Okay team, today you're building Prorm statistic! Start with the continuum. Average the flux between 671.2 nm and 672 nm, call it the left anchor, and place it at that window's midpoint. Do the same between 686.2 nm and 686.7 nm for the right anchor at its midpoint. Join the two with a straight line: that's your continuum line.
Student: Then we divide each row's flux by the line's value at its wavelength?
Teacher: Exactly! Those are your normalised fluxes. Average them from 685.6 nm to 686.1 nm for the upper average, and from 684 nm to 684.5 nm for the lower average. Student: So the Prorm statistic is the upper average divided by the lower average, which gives 0.97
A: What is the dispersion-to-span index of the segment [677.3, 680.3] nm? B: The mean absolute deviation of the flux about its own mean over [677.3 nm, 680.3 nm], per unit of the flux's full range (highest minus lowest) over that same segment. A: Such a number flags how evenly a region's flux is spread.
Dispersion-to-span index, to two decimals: 0.29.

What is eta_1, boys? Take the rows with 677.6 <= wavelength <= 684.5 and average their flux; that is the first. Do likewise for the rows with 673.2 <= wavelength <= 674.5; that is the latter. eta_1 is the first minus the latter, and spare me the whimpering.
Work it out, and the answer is -1.2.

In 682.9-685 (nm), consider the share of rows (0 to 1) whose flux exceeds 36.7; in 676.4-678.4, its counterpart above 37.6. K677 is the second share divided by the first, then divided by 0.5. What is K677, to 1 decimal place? 3.3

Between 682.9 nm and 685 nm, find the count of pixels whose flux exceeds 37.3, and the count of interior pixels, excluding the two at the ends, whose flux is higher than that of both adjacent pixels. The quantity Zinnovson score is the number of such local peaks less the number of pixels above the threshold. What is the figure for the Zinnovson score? -2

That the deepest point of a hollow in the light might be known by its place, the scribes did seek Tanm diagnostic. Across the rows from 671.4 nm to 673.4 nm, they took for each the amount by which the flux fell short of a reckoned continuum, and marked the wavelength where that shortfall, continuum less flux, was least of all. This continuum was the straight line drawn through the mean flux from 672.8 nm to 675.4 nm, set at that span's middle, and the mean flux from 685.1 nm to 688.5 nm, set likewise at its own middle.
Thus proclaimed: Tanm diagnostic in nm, 671.774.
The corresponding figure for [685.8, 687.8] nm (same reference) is 687.421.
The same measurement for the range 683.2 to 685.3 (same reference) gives 684.421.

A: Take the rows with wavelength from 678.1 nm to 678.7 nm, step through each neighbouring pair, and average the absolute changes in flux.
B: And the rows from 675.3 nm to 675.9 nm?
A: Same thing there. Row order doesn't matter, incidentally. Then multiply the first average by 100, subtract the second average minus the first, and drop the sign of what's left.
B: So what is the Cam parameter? 37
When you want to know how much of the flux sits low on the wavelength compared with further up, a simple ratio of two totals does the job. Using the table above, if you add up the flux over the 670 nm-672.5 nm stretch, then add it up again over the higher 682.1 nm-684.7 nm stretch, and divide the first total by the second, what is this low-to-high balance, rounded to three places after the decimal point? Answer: 1.063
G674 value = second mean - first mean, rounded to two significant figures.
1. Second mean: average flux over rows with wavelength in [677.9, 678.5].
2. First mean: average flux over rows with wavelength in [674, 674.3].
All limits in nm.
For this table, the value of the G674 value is -1.5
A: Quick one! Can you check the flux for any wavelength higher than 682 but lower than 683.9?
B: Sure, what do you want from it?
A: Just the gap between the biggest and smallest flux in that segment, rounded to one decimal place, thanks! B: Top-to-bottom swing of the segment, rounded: 2.8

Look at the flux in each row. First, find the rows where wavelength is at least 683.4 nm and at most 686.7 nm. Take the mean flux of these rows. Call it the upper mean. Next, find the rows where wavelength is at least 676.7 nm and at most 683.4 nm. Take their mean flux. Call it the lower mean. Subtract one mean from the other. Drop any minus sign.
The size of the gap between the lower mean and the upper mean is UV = 0.98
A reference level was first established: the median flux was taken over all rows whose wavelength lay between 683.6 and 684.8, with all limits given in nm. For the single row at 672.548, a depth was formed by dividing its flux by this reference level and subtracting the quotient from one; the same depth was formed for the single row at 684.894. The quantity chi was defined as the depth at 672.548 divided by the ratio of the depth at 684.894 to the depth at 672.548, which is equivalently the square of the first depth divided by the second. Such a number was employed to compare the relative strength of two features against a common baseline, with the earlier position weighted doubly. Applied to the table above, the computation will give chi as 0.11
